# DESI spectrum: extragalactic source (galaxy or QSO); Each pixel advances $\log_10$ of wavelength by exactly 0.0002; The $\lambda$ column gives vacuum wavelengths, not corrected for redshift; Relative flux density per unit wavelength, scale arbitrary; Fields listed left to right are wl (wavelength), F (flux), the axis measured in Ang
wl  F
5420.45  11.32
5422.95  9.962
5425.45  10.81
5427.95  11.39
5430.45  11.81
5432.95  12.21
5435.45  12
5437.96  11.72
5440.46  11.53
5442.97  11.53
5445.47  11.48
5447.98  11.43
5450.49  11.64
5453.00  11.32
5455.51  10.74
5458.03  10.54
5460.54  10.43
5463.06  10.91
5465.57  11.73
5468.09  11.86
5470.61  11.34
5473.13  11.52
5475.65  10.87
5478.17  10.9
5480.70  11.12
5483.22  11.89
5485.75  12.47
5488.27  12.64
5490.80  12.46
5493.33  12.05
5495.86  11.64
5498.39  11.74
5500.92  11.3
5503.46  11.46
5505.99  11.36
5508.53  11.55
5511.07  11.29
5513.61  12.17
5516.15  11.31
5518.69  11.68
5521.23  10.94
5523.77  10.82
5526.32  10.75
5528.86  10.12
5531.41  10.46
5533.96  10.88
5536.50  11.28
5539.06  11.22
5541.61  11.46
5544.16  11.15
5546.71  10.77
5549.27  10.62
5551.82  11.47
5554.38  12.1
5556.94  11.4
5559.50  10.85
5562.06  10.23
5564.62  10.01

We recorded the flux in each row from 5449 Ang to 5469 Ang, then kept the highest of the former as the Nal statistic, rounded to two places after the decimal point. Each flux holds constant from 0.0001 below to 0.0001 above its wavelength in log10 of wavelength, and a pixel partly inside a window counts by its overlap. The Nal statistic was 11.86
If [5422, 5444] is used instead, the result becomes 12.21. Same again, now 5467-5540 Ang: 12.64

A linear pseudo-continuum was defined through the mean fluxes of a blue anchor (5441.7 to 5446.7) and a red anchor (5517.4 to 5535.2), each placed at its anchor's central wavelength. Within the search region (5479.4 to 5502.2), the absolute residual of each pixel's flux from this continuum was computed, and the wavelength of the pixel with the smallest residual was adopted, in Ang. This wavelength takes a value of 5480.70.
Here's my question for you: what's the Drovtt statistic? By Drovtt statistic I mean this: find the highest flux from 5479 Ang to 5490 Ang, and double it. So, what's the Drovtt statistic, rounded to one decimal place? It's 25.3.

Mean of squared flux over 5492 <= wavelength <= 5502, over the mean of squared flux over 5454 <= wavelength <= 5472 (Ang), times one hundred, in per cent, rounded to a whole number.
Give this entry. 111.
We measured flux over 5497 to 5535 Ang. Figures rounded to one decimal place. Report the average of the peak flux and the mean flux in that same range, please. 11.7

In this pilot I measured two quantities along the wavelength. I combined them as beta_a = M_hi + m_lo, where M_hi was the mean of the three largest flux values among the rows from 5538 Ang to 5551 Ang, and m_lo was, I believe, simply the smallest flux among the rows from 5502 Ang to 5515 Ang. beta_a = 22.6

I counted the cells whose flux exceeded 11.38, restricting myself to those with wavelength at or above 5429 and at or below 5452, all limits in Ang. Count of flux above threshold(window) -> 9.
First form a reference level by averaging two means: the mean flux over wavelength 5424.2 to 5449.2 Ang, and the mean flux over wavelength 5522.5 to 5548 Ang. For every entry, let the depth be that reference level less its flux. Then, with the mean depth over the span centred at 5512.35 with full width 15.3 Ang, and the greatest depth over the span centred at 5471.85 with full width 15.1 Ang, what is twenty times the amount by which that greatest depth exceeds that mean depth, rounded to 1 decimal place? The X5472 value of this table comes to 13.8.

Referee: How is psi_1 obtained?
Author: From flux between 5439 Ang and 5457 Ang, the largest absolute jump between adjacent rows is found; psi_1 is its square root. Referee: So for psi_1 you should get 0.76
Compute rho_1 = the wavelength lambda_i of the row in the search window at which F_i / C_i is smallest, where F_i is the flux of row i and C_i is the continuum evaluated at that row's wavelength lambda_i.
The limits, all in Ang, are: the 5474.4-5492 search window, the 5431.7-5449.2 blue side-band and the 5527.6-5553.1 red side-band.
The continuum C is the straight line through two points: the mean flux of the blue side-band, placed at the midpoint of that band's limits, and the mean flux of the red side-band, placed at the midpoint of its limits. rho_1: 5475.65 Ang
